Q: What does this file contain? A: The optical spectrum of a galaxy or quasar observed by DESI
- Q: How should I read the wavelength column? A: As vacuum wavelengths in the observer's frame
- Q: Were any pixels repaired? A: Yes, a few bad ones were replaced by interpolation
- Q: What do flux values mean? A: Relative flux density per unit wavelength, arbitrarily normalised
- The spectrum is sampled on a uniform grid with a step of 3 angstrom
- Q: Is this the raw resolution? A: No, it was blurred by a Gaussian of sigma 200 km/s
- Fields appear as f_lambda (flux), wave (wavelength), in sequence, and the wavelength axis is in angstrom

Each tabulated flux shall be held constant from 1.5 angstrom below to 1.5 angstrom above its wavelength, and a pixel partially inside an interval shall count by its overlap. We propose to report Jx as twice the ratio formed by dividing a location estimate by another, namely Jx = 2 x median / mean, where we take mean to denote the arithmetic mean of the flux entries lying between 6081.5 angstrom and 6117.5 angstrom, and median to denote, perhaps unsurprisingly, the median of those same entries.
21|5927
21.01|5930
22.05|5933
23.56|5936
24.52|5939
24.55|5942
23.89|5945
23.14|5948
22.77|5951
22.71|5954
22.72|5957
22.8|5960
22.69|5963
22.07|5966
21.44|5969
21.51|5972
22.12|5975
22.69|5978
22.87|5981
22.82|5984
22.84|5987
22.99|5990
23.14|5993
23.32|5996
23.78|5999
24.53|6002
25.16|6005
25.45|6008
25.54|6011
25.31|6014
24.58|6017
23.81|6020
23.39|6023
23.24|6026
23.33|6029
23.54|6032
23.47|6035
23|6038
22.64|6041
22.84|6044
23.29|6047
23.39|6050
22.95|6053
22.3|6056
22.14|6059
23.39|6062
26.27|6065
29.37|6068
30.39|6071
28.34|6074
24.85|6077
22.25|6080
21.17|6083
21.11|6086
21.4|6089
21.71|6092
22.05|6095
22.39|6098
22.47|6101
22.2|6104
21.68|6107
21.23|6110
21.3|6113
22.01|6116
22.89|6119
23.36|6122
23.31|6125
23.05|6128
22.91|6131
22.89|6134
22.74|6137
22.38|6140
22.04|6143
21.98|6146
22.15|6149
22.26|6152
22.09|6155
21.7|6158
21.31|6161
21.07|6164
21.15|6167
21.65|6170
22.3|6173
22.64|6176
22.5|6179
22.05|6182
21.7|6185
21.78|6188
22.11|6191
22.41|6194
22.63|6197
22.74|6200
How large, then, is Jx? 2.00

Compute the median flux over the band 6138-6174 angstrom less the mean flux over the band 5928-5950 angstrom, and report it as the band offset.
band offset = -1.2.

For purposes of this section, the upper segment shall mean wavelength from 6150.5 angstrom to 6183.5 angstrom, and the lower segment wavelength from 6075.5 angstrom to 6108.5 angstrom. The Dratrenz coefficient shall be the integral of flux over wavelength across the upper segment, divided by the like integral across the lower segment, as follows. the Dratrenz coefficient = 0.99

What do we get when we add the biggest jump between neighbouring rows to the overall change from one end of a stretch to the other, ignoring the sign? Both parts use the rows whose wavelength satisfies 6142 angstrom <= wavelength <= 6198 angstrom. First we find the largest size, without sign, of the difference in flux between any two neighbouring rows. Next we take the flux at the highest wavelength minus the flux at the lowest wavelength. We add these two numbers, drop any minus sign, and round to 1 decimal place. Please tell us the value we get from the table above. 1.2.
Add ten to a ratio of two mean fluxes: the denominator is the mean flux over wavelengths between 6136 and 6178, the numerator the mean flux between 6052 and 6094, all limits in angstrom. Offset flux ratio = 11.10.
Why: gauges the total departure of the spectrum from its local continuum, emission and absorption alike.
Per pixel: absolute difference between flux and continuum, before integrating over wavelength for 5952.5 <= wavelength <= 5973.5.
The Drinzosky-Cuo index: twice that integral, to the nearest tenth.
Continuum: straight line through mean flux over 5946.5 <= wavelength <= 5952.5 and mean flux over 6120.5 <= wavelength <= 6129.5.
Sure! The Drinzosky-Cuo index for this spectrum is 29.4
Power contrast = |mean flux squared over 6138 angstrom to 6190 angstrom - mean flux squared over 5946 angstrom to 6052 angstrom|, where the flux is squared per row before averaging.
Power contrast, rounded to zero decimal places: 62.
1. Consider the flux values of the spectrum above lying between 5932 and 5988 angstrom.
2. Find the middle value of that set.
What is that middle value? 22.8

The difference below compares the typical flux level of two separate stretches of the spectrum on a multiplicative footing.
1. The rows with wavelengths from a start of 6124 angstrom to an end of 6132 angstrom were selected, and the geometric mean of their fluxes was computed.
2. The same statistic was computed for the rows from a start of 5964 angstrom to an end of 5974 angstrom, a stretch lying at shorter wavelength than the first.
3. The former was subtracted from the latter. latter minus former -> -1.42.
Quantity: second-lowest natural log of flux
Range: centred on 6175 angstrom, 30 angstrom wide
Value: 3.05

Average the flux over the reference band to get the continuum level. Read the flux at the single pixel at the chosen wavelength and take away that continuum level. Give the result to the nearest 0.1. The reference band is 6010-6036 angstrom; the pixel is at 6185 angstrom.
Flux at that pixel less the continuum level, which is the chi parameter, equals -2.3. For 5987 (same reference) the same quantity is -1.2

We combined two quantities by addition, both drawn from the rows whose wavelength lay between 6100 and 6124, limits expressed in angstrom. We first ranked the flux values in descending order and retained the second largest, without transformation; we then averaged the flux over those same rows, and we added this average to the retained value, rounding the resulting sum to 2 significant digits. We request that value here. 45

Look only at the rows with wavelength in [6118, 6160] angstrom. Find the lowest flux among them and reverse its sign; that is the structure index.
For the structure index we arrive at -21.7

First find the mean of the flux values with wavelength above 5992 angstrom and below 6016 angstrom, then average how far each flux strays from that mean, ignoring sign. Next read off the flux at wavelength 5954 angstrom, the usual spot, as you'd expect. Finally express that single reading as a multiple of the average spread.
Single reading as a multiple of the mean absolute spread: 27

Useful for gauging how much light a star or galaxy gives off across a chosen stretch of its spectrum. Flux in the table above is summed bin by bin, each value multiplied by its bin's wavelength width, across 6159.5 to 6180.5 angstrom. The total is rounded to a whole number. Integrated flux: 458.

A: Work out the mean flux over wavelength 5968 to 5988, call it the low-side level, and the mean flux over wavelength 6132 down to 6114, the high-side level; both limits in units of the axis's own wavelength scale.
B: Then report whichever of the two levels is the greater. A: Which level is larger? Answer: 22.9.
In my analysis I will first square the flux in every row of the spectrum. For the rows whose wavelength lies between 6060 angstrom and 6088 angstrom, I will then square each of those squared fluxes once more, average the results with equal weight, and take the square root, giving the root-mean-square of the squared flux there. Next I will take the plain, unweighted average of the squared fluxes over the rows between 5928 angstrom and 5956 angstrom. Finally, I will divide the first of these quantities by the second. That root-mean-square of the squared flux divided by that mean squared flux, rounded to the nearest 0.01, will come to 1.25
